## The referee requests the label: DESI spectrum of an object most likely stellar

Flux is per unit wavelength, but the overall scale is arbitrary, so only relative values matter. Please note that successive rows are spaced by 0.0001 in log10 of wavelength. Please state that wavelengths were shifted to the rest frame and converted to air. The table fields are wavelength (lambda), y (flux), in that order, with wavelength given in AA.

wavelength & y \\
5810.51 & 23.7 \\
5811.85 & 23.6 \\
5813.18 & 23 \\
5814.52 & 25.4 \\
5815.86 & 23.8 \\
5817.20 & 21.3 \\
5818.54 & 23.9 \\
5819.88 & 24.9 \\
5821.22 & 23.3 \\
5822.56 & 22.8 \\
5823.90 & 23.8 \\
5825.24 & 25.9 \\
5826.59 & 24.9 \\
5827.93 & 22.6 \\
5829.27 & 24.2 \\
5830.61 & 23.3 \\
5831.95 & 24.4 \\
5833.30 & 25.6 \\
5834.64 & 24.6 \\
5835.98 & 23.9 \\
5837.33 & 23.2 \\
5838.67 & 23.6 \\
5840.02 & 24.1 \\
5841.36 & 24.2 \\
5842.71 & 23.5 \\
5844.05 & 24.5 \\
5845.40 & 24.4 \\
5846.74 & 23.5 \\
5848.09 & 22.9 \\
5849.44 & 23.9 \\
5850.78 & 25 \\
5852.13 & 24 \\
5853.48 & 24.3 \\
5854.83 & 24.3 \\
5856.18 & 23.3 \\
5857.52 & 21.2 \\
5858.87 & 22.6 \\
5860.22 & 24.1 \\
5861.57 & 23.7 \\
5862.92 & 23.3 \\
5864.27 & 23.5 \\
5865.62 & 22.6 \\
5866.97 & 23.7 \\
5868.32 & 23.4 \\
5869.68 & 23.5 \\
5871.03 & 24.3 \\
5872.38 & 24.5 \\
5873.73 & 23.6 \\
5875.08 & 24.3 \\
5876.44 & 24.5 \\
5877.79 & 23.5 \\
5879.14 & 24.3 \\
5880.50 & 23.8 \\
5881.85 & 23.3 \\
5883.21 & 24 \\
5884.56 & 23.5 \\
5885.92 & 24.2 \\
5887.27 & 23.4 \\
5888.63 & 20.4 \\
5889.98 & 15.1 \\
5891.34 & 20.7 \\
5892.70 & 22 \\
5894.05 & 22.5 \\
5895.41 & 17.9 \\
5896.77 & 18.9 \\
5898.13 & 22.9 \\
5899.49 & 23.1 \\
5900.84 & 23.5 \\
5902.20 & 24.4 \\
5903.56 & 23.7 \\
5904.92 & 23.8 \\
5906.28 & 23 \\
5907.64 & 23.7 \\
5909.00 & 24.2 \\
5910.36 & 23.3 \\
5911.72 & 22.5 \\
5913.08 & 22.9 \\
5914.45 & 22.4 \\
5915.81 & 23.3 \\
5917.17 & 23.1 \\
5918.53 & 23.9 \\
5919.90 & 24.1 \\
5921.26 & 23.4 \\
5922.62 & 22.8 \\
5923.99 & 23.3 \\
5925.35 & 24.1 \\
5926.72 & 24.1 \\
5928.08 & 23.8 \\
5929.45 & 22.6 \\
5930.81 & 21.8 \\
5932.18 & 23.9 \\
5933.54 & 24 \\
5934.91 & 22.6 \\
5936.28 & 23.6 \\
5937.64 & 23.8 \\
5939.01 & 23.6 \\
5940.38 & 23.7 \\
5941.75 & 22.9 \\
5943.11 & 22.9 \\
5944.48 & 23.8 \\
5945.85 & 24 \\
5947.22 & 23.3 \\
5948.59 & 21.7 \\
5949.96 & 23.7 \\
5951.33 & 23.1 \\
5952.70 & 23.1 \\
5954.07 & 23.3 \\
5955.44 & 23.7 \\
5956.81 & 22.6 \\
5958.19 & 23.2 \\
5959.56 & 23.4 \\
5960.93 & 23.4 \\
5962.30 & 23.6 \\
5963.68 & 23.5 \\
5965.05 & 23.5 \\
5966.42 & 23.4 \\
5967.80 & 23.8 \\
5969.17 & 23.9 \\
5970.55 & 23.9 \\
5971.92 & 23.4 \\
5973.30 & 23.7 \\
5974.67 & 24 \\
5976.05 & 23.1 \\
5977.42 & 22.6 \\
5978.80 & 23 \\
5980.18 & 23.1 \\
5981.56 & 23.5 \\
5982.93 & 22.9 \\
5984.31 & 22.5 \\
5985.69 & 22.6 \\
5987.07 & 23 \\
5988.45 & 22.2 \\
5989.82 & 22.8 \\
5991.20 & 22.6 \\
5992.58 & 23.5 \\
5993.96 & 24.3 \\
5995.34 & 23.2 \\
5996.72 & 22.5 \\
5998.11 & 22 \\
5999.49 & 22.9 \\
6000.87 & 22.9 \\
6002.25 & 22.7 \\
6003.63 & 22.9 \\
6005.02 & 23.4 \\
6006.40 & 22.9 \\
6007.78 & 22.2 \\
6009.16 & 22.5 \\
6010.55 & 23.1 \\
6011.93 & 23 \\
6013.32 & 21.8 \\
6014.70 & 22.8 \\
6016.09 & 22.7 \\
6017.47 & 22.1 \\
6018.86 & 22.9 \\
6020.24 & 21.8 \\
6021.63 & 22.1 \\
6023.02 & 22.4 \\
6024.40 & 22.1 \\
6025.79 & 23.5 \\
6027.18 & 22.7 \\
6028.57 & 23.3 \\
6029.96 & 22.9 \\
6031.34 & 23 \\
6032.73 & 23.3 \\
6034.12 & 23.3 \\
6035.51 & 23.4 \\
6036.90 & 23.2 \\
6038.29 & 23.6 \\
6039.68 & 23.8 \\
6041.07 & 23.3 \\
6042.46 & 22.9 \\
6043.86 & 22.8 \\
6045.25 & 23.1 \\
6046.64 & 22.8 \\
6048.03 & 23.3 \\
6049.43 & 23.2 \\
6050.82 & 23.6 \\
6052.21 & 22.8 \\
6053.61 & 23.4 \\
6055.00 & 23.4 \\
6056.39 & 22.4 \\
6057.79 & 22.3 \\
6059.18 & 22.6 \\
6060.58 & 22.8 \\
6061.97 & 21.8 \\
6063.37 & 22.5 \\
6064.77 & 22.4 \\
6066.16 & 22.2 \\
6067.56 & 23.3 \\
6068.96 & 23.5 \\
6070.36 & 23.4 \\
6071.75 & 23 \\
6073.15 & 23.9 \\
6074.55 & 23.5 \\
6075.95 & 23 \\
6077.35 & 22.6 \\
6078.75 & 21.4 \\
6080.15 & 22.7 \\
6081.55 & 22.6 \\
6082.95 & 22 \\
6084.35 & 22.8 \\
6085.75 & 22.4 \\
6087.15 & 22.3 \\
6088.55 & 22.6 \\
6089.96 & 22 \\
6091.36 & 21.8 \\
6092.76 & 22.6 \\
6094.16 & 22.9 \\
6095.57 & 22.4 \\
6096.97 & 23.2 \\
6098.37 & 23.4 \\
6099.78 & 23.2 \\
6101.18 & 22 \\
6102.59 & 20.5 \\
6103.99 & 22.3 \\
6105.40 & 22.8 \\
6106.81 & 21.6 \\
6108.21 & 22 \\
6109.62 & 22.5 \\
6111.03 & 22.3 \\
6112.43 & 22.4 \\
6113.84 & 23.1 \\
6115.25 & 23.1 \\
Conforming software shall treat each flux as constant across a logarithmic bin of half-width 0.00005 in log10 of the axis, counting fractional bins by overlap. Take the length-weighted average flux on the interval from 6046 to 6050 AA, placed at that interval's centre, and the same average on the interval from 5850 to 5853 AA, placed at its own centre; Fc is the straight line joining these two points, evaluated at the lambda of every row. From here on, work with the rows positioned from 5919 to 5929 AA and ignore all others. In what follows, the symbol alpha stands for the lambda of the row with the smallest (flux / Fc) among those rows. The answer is 5922.62 AA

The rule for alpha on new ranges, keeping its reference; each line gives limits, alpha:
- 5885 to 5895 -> 5889.98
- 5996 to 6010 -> 5998.11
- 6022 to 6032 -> 6024.40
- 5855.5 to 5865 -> 5857.52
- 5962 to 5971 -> 5966.42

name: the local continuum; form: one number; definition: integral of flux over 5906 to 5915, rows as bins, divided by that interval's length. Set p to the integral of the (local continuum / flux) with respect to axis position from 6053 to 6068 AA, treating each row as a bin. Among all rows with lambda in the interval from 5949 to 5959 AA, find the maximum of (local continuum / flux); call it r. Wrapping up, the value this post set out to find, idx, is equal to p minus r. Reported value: 14.3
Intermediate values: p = 15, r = 1.024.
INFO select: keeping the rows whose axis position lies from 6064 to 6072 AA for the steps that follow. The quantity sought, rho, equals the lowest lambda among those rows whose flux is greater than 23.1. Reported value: 6067.56 AA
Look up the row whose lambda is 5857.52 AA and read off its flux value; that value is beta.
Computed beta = 21.2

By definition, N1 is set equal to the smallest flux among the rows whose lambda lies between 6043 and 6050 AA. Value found 22.8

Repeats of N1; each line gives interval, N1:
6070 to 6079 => 21.4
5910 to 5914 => 22.5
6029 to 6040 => 22.9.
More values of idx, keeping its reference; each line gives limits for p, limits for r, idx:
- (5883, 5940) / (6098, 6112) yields 57.2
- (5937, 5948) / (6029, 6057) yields 9.8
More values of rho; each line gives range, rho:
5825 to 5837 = 5825.24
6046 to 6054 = 6048.03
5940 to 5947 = 5940.38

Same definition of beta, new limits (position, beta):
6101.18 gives 22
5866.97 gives 23.7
